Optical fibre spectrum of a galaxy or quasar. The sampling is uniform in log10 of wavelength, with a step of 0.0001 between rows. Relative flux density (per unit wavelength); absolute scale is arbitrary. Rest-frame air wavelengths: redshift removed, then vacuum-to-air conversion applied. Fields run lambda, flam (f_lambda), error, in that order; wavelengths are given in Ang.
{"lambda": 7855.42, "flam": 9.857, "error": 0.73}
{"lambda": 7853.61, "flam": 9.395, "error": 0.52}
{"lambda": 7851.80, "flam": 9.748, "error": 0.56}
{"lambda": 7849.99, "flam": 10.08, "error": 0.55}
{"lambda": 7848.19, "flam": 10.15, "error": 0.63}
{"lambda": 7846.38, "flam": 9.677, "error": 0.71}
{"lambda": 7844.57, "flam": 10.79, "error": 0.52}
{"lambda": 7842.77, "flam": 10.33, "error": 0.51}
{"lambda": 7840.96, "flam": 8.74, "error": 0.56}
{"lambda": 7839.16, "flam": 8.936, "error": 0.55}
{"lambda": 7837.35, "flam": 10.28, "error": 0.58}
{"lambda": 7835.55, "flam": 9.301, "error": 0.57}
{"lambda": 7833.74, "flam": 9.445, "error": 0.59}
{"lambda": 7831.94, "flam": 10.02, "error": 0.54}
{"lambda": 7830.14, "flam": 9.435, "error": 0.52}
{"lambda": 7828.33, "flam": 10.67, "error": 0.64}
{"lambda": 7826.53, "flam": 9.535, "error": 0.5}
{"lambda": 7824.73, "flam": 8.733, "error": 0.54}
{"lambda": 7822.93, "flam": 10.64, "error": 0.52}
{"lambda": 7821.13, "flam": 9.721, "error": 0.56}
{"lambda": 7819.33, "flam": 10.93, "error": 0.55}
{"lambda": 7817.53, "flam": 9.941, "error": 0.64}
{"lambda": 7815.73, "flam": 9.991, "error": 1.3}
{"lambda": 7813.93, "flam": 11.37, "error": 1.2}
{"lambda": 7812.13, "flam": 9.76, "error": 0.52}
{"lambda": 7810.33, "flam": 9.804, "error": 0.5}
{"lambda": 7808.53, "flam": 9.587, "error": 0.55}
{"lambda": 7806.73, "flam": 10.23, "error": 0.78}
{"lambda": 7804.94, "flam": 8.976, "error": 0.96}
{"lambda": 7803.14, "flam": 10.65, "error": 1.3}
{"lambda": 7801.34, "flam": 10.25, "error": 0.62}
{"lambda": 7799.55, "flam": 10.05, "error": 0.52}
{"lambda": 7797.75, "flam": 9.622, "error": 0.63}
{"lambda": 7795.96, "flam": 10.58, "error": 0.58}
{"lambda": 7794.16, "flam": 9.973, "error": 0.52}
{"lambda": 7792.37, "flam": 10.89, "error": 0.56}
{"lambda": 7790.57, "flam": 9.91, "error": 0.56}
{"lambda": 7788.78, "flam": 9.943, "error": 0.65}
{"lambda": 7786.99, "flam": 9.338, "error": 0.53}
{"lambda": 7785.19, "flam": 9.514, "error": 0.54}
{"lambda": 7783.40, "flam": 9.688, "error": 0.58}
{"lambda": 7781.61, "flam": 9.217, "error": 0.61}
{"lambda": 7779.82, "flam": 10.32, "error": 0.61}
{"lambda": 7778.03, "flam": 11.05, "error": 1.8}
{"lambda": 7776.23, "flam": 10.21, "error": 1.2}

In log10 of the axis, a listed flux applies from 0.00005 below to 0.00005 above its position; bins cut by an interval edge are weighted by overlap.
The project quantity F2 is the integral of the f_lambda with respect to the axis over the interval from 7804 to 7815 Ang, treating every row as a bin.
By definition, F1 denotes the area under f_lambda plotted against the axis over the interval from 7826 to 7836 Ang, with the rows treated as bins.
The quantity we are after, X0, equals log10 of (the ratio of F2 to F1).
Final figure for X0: 0.05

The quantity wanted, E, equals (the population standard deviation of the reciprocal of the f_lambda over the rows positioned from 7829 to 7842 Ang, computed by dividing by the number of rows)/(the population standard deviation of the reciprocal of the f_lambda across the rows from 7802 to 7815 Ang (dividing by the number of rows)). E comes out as 0.80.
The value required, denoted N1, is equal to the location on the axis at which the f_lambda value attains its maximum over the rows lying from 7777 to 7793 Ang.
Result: 7778.03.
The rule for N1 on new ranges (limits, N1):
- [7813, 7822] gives 7813.93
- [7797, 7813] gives 7803.14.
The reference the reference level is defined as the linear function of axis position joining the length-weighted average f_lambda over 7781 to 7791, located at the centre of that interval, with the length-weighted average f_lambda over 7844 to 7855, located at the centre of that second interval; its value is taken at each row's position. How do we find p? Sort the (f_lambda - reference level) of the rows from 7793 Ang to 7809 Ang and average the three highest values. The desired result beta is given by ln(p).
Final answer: -0.20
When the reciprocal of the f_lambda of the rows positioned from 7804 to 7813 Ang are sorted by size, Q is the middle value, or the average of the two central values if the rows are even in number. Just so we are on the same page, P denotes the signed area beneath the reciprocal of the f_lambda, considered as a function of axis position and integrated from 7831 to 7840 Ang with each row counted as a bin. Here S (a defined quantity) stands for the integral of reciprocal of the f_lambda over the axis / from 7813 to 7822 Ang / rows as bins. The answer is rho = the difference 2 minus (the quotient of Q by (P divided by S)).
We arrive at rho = 1.91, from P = 0.94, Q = 0.102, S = 0.87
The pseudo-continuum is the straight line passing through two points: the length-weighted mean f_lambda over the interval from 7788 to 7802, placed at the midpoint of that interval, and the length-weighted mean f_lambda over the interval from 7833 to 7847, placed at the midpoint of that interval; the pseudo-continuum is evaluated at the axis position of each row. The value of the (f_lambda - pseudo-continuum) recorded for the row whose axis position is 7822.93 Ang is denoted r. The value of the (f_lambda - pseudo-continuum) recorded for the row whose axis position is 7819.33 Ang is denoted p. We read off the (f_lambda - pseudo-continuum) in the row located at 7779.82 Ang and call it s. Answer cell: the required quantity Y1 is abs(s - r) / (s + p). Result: 0.7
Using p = 1.0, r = 0.8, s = 0.0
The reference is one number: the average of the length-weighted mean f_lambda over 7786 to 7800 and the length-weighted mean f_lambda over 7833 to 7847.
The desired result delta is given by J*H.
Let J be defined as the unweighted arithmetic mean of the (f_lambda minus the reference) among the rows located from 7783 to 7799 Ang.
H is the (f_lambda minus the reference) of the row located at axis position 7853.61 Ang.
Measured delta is -0.037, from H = -0.5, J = 0.08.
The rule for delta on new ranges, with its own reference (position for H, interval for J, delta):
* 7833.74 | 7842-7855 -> -0.068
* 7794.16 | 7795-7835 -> 0.016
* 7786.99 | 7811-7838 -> -0.065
